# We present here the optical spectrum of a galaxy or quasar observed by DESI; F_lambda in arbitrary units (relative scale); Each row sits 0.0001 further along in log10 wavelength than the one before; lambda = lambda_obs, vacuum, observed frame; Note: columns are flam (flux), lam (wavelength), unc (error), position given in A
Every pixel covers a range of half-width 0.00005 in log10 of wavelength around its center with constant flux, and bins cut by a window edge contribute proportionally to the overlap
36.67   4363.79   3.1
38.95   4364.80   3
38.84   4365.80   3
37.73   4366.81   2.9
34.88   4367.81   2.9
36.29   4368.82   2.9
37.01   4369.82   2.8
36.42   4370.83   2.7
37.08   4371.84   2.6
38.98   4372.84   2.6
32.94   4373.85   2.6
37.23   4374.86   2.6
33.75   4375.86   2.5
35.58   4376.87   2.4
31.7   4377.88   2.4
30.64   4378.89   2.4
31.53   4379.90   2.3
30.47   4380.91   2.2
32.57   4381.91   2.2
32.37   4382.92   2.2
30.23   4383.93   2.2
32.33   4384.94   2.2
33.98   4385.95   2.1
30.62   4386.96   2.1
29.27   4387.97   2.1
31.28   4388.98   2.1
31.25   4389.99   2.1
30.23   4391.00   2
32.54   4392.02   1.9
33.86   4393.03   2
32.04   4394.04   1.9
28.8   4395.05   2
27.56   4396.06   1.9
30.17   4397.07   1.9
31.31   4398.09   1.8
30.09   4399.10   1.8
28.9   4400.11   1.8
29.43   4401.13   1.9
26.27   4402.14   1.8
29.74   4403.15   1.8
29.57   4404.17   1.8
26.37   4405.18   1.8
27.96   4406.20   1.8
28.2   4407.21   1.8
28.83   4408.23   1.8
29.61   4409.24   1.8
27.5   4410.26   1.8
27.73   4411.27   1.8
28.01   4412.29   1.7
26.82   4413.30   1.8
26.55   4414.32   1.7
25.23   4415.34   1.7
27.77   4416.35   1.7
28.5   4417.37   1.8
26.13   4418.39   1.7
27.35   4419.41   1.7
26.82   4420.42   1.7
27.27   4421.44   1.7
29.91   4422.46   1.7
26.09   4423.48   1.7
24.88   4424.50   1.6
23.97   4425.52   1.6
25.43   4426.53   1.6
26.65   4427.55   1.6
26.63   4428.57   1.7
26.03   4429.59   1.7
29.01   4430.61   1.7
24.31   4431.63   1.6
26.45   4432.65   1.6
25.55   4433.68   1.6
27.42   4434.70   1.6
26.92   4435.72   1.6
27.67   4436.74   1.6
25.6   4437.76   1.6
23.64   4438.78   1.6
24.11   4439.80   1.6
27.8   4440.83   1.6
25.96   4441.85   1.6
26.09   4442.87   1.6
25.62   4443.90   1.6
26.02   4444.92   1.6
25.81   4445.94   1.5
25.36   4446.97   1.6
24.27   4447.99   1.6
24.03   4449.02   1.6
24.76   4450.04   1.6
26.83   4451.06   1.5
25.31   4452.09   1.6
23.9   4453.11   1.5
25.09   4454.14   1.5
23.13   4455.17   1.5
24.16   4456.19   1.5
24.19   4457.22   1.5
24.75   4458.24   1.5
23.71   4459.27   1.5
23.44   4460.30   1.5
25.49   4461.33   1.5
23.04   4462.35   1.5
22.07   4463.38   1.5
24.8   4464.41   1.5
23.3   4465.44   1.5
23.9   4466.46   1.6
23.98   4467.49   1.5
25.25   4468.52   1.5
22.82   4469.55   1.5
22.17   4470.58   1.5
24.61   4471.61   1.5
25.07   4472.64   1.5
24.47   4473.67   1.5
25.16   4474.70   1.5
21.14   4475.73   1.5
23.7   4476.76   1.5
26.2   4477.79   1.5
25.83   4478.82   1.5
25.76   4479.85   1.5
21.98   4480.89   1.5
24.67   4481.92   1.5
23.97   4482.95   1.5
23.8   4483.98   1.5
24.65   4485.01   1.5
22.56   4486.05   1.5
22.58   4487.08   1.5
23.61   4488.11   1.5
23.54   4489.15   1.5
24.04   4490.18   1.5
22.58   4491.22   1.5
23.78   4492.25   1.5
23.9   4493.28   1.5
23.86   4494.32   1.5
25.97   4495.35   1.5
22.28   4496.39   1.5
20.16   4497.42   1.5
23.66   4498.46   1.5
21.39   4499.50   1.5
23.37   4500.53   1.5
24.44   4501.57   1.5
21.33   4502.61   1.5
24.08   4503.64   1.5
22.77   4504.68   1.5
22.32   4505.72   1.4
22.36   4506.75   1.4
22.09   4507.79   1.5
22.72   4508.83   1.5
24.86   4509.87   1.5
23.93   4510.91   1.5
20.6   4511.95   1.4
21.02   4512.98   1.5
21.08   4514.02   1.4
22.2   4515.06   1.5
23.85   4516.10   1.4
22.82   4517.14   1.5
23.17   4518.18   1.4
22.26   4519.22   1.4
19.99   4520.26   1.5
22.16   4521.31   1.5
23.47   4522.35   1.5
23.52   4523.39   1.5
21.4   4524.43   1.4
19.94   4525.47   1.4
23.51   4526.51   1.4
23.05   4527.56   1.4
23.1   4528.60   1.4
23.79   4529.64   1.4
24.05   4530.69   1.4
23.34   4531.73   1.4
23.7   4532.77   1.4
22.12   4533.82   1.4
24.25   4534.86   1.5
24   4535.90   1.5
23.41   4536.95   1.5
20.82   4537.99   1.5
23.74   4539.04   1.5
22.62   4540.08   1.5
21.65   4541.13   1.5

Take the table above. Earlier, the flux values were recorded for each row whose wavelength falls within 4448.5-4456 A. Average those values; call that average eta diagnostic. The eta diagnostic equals 24.7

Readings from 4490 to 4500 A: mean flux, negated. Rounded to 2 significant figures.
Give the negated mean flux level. -23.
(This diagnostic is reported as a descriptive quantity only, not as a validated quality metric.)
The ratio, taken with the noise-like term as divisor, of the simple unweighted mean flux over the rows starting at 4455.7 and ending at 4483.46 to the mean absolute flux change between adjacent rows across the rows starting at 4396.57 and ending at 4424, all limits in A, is 16.9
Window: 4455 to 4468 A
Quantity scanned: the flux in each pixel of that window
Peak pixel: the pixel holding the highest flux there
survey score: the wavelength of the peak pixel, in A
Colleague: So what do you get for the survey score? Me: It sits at 4461.33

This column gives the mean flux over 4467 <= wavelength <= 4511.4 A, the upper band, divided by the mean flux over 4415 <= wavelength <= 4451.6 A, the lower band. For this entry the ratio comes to 0.90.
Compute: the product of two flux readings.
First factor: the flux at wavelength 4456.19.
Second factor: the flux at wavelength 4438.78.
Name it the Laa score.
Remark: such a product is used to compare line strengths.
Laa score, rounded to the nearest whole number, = 571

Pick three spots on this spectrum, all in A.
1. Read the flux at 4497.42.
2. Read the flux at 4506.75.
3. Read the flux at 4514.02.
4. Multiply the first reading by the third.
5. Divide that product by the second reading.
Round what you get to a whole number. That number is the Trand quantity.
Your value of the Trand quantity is 19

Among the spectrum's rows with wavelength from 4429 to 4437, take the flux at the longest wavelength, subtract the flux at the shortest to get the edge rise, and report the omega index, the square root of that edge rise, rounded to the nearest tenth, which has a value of 1.3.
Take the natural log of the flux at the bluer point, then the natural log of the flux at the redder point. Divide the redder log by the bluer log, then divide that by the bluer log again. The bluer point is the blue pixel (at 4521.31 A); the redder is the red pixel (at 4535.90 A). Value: 0.33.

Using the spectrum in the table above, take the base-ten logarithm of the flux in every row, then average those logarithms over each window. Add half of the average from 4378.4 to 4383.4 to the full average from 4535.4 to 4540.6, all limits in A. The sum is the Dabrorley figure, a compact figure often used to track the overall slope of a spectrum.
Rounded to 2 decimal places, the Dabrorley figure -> 2.11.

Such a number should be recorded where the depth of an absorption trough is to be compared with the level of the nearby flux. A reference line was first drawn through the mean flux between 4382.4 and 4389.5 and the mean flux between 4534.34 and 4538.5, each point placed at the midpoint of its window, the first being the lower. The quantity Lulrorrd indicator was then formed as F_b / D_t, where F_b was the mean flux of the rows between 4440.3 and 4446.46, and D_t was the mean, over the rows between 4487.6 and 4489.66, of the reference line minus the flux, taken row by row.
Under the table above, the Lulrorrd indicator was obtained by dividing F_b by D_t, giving 12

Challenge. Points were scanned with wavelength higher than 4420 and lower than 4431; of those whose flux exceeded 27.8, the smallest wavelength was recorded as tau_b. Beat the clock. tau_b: 4422.46 A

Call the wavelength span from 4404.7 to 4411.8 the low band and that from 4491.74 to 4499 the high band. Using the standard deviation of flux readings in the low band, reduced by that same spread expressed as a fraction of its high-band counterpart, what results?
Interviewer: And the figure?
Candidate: 0.4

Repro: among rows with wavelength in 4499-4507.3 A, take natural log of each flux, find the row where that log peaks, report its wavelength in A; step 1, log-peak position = 4501.57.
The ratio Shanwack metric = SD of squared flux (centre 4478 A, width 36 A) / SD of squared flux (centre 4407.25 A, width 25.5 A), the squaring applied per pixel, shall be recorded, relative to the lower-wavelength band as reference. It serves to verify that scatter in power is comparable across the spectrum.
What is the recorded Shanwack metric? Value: 0.71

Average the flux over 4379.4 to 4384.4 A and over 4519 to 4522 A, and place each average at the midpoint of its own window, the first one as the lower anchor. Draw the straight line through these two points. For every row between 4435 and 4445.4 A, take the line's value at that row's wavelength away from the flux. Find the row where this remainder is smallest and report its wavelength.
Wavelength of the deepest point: 4438.78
